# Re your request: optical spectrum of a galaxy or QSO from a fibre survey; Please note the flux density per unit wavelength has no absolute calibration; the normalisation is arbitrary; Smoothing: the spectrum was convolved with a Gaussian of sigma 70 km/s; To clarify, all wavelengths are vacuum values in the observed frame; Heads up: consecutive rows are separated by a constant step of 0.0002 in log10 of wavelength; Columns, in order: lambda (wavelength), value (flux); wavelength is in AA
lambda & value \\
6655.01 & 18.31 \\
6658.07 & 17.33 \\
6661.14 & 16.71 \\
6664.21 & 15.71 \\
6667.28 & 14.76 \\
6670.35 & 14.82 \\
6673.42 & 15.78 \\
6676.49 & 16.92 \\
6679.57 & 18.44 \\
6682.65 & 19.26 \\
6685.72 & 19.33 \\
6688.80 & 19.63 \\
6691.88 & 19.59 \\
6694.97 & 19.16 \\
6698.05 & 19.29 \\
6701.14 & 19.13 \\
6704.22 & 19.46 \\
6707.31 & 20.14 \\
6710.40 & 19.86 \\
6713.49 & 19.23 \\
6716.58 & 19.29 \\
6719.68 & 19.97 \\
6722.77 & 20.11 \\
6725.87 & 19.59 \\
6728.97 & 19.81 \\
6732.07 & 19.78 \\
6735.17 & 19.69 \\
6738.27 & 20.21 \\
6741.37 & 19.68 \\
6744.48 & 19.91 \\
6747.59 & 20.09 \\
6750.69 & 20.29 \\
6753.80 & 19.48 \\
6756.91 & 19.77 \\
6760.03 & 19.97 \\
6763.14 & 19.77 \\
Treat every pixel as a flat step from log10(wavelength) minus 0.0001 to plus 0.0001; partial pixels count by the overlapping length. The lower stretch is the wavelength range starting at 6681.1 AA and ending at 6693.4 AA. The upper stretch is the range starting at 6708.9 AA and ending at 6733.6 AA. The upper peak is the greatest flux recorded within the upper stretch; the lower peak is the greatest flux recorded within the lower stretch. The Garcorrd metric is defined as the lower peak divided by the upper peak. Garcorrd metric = 0.98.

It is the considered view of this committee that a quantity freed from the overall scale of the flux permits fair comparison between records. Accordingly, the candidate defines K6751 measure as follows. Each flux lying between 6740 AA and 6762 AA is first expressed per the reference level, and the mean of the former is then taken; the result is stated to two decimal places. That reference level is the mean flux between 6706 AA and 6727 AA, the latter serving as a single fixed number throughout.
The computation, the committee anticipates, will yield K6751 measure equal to 1.01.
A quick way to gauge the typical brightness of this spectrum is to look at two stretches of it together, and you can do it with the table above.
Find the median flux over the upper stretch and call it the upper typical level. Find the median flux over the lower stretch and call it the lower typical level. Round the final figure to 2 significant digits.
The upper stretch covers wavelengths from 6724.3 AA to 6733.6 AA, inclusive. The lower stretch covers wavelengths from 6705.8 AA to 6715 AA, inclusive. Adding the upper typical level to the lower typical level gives 40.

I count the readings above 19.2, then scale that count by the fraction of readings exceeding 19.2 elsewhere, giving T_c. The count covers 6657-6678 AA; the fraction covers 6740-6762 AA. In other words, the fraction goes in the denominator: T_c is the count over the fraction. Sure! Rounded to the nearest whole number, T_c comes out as 0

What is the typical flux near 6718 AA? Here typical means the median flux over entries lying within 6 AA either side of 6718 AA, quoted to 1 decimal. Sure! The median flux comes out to 19.6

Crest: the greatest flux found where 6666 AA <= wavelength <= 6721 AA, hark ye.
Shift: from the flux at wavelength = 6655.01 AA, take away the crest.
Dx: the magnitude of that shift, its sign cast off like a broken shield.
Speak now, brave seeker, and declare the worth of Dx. 1.8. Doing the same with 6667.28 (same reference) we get 5.4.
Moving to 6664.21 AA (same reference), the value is 4.4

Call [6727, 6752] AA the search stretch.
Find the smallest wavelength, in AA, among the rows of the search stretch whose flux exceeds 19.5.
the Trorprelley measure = 6728.97 AA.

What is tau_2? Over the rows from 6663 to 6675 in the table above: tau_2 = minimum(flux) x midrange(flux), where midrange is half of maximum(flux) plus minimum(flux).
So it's 225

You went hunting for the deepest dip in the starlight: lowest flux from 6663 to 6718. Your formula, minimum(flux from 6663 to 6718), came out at 14.76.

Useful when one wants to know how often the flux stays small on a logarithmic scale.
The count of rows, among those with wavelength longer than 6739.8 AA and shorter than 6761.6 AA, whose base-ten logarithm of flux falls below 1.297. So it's 3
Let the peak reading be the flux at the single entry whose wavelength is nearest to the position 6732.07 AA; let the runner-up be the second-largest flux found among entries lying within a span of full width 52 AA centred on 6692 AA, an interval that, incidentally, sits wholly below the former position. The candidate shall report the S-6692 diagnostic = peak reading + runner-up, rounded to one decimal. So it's 39.6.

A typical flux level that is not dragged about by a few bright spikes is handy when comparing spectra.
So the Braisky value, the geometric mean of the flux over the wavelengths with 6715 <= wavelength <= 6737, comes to 19.7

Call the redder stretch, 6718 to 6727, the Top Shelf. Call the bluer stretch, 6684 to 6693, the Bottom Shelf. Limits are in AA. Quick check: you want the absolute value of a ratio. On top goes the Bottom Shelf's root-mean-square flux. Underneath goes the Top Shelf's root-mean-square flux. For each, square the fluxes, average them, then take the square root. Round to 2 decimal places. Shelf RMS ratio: 0.98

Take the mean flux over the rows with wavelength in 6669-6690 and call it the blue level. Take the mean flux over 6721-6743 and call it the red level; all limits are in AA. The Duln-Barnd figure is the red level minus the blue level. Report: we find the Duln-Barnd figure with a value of 2.10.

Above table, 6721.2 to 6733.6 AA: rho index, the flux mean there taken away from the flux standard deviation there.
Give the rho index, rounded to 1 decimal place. -19.6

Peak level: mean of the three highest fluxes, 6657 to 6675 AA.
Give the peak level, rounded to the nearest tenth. 16.6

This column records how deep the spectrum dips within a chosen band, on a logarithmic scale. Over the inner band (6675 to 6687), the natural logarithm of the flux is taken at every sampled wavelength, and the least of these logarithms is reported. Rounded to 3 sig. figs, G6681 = 2.83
